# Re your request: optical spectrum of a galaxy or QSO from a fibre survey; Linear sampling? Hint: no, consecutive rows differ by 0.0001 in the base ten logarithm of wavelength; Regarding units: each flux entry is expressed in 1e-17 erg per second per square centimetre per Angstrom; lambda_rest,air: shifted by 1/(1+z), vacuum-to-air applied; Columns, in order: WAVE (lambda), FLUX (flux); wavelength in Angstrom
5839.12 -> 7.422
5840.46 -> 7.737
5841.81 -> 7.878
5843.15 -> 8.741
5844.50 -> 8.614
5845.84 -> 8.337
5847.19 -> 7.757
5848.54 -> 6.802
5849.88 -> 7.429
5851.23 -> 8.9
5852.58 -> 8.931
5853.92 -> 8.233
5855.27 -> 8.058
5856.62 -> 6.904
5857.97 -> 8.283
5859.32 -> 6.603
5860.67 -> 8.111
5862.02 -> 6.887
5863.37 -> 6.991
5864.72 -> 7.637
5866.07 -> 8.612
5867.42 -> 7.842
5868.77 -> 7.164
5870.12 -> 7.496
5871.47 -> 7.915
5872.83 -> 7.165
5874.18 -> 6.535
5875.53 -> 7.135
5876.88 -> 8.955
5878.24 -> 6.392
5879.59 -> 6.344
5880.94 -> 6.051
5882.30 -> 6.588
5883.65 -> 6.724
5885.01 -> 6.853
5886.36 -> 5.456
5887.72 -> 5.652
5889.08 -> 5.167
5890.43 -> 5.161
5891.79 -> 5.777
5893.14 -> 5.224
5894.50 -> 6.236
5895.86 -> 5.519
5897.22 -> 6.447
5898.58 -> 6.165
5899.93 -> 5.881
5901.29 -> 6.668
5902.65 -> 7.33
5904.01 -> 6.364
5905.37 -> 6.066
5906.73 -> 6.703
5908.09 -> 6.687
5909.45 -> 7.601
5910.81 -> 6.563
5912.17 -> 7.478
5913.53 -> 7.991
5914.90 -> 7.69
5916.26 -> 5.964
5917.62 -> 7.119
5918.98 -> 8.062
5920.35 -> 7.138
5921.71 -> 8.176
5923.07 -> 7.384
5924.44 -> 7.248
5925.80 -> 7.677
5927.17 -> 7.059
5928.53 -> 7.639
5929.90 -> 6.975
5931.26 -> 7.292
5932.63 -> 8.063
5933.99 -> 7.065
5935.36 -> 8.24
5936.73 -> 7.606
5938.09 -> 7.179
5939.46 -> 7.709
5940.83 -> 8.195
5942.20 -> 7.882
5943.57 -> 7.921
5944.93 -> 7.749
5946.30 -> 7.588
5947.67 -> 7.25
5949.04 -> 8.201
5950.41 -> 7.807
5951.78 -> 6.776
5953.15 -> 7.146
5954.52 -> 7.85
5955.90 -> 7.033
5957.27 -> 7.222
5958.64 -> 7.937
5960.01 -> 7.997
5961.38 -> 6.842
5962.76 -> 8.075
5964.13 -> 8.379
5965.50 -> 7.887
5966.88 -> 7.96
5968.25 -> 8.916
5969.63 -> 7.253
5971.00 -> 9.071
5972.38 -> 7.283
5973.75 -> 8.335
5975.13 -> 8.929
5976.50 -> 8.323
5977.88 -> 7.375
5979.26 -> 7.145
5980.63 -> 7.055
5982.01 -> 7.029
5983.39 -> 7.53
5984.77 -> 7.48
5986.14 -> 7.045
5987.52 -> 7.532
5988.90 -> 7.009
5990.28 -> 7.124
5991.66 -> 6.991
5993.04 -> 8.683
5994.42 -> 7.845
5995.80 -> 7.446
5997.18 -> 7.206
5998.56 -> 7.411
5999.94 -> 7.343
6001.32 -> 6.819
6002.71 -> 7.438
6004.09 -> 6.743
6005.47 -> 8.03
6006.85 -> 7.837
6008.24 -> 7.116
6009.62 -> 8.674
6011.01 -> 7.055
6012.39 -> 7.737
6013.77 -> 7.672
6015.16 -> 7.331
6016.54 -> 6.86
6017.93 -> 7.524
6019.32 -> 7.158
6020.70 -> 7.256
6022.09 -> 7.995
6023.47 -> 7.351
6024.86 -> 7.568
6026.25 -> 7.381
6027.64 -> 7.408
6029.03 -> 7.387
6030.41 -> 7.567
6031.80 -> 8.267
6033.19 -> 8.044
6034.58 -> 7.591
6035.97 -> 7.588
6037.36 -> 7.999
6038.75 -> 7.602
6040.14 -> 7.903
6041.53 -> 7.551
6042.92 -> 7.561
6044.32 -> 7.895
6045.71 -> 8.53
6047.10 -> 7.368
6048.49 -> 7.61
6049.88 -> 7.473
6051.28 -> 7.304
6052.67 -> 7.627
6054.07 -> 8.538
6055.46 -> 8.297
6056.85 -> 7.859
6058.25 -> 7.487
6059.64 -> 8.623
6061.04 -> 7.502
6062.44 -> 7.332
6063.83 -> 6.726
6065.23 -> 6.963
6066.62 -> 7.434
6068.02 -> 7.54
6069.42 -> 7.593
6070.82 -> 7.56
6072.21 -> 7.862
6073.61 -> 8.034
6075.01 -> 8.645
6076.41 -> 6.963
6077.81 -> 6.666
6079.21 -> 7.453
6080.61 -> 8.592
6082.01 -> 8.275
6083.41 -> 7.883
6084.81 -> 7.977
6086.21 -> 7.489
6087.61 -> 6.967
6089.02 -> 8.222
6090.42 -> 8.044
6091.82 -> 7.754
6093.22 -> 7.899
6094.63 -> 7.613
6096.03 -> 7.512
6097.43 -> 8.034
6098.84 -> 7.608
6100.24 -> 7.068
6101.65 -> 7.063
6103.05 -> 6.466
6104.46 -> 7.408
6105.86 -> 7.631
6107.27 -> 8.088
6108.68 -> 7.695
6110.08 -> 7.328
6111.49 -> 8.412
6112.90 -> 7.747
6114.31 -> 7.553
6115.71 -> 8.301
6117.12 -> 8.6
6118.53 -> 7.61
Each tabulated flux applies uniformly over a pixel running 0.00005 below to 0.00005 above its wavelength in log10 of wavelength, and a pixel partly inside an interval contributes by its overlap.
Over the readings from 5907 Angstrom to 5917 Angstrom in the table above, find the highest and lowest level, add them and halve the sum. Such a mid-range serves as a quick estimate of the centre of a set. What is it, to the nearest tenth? 7.0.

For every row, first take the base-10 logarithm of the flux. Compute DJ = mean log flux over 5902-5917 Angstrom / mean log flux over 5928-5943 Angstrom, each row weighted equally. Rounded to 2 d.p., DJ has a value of 0.95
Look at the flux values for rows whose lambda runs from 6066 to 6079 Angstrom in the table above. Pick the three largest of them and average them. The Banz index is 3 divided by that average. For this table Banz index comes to 0.367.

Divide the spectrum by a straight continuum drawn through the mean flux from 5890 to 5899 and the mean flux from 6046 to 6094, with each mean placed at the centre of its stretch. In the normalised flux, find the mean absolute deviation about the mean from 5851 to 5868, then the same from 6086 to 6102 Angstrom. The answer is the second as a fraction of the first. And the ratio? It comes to 0.33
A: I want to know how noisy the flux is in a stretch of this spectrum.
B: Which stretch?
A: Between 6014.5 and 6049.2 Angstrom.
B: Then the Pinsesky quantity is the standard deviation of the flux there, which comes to 0.36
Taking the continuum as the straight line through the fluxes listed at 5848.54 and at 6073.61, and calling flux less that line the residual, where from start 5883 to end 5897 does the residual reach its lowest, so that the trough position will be 5890.43 Angstrom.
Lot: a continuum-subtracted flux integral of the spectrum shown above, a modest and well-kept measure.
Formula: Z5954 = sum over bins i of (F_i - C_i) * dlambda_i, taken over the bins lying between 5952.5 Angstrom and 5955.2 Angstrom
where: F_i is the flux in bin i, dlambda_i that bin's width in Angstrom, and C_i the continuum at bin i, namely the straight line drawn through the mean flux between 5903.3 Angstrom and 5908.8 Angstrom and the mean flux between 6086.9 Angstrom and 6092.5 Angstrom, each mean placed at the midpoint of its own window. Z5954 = 1.9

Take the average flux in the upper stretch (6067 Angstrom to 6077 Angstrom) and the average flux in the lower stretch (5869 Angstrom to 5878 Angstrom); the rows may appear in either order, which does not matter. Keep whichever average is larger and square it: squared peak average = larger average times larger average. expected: 59.9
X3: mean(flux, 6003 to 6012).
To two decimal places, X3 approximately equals 7.58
